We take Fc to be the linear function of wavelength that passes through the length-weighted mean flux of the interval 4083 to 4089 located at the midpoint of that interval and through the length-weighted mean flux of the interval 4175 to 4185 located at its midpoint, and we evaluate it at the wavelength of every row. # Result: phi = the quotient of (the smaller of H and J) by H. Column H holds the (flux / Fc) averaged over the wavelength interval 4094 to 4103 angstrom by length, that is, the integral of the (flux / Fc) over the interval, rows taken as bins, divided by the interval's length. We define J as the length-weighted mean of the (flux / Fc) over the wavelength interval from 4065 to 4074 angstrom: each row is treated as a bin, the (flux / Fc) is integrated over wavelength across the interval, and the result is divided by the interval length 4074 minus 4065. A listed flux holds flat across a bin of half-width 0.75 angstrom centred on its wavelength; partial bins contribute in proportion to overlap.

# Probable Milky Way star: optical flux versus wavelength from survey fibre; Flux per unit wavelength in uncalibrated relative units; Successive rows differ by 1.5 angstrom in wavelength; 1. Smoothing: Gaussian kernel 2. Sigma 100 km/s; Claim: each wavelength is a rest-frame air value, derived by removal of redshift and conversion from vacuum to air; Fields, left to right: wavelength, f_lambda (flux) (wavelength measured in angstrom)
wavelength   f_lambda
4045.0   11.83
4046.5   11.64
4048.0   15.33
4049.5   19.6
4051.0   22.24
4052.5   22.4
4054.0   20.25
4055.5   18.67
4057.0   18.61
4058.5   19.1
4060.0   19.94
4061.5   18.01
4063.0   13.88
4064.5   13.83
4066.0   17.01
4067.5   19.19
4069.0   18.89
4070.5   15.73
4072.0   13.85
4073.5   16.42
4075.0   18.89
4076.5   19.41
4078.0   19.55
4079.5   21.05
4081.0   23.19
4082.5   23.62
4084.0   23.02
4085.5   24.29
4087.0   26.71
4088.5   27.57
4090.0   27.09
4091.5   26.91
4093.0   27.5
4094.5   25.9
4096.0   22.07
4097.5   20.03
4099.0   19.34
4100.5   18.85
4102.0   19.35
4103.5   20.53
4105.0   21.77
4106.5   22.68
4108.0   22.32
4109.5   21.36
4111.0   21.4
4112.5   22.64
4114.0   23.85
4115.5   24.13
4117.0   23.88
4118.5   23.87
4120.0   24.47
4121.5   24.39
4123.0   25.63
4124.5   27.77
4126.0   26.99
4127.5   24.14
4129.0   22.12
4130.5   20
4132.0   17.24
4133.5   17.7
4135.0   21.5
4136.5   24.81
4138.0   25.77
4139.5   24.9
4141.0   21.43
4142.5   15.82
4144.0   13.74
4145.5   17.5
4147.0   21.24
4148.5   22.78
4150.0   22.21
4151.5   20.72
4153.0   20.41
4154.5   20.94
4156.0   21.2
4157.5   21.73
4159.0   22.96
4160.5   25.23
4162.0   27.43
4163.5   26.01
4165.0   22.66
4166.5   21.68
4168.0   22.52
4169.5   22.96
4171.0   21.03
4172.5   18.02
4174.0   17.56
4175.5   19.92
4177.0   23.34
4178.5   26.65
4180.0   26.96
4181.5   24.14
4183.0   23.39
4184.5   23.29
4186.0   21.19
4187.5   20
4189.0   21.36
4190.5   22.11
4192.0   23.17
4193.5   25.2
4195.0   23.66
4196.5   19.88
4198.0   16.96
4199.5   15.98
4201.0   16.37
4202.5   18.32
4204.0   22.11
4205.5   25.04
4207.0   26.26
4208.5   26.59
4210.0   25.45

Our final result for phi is 0.80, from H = 0.83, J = 0.66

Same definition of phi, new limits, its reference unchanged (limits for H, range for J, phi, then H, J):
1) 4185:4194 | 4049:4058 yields 0.86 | 0.92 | 0.79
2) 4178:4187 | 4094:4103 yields 0.83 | 1.00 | 0.83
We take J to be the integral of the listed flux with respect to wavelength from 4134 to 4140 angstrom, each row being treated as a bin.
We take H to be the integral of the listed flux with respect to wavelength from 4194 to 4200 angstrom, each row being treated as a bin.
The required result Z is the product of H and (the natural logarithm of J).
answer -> 581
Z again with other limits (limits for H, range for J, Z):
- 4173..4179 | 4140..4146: 600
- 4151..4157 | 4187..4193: 610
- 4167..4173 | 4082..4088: 638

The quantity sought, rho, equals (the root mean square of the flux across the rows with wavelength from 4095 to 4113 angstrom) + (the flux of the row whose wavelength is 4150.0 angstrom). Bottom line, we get 43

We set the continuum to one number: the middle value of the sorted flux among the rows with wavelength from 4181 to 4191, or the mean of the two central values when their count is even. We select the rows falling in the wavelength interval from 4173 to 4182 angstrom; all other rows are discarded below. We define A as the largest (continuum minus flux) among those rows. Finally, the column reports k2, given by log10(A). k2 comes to 0.66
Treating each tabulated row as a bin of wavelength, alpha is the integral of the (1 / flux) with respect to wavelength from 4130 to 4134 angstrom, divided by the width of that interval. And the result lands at 0.055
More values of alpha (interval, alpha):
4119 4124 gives 0.040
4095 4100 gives 0.049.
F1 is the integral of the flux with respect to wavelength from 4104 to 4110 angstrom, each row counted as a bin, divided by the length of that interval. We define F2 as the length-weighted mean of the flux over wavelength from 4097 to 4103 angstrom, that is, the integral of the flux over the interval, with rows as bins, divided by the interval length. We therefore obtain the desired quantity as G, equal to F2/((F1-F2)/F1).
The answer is 165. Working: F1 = 22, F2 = 19.4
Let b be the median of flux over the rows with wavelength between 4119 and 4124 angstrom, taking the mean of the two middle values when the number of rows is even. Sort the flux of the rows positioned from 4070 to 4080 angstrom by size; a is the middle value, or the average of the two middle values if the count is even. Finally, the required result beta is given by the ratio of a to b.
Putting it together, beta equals 0.77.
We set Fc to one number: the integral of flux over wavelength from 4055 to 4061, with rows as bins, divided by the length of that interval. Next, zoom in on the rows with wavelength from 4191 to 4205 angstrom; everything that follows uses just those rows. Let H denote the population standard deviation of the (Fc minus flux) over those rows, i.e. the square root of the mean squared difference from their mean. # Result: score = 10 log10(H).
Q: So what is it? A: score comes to 5.1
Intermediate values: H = 3.27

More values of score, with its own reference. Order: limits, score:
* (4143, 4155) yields 4.4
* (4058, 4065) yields 4.2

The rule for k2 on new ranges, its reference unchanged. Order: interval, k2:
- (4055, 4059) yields 0.54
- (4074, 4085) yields 0.51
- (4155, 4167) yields -0.04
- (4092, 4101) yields 0.51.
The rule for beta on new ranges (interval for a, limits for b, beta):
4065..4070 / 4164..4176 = 0.88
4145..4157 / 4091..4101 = 0.95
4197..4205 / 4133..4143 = 0.79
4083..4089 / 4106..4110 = 1.14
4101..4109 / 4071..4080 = 1.14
